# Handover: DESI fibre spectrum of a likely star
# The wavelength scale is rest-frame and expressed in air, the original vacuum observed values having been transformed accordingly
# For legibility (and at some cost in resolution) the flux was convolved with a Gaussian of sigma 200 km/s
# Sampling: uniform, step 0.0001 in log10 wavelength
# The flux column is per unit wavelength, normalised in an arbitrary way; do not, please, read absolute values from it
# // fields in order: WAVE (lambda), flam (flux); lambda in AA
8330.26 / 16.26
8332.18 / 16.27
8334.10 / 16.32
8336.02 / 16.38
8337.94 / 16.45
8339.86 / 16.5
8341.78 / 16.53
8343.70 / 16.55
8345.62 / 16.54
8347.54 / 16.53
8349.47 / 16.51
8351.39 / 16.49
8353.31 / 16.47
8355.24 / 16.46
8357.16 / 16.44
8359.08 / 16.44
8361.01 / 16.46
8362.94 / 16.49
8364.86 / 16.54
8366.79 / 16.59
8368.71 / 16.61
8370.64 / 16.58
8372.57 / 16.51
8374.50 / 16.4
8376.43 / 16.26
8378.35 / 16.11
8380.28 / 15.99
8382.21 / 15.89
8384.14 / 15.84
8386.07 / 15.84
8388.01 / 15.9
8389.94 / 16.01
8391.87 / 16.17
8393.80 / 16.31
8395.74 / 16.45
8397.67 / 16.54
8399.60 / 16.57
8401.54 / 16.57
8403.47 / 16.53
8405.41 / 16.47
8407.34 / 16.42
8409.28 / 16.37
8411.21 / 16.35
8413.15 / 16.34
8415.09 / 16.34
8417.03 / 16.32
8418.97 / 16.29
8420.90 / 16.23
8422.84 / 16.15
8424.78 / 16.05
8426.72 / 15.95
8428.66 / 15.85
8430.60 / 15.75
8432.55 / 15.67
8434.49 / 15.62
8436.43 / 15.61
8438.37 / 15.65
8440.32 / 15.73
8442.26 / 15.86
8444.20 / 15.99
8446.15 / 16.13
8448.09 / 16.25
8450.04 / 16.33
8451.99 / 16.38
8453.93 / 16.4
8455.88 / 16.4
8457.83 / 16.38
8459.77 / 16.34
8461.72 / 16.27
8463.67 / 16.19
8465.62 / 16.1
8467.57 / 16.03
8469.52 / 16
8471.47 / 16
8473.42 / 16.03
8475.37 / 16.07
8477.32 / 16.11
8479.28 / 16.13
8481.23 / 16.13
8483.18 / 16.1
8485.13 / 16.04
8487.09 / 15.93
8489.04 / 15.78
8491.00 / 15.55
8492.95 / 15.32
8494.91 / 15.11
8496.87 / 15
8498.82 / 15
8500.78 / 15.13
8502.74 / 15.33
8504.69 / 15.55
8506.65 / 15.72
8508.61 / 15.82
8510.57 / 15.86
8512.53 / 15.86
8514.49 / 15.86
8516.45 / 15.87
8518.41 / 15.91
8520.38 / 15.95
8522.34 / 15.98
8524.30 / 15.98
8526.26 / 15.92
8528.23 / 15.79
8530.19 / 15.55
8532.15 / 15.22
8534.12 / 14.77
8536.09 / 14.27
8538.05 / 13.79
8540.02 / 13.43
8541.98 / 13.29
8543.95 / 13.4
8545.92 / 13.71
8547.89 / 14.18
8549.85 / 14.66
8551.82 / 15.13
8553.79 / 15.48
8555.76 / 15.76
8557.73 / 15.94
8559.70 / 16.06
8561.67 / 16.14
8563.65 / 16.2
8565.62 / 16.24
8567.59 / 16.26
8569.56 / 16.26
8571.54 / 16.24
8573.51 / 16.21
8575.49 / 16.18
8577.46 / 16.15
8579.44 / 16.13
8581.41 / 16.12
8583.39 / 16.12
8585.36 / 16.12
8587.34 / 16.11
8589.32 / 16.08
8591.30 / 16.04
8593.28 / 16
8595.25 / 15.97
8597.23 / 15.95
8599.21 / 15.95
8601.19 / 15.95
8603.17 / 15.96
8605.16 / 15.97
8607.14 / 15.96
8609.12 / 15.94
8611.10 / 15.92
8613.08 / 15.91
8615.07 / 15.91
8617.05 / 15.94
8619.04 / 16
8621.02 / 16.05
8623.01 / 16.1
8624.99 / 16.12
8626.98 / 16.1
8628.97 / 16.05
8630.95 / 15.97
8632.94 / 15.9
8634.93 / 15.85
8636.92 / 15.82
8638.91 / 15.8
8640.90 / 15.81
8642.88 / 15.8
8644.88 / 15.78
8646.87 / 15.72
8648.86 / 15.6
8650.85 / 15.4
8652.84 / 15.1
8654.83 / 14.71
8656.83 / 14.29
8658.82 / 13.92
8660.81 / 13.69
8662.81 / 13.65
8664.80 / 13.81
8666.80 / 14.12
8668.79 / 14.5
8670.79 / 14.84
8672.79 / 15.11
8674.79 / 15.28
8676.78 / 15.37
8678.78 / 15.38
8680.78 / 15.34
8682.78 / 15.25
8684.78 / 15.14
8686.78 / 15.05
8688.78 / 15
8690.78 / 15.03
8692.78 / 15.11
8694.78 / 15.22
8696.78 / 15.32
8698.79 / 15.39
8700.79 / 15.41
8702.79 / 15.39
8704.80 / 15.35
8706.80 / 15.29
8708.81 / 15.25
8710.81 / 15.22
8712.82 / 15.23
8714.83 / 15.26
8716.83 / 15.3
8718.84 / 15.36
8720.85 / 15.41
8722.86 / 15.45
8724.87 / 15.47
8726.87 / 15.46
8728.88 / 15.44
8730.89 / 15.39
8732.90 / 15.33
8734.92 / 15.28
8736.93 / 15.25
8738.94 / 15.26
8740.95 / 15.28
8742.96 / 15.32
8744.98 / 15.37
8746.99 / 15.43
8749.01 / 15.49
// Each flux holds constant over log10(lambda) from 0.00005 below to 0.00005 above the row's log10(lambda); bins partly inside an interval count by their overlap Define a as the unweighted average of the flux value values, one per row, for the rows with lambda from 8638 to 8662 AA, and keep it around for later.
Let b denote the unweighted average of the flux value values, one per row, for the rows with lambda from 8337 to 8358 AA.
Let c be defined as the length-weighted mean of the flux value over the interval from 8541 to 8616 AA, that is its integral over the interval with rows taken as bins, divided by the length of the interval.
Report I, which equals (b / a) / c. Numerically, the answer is 0.069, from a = 15.1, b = 16.5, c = 15.7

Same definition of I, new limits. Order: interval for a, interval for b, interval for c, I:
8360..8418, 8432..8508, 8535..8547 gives 0.071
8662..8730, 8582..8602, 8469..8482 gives 0.066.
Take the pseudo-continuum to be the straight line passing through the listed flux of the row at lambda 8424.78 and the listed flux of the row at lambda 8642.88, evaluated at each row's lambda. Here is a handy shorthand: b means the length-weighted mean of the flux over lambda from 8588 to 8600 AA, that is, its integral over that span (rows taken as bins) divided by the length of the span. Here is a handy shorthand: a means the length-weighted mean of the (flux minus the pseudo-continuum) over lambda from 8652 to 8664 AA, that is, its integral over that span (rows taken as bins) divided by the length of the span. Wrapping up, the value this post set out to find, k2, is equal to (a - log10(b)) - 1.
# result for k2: -3.8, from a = -1.6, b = 16.0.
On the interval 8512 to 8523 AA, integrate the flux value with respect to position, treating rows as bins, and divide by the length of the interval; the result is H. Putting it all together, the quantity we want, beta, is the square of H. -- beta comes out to 253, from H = 15.9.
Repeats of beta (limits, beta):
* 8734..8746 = 234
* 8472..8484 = 259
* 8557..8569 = 261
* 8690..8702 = 233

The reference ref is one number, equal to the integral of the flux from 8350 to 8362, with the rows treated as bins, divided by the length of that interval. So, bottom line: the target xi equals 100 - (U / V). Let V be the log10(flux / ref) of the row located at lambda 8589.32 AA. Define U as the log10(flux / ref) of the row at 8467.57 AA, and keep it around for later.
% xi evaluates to 99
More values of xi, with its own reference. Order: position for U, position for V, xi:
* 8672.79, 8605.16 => 97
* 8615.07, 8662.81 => 100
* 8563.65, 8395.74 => 74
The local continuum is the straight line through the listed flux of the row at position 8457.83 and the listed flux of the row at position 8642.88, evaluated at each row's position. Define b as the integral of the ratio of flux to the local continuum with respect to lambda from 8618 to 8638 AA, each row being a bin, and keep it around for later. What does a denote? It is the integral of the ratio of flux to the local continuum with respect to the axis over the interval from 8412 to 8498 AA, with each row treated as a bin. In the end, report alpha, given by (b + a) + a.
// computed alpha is 188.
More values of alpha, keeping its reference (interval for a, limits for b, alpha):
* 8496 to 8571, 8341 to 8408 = 208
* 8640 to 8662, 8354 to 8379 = 67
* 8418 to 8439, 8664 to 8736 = 111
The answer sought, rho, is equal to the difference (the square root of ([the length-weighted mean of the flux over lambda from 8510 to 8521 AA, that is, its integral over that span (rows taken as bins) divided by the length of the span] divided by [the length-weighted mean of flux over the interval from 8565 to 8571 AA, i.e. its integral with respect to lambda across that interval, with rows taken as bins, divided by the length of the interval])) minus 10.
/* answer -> -9.01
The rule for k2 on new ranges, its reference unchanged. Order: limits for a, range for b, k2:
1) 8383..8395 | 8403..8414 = -2.3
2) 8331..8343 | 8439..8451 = -1.9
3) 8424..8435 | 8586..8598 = -2.4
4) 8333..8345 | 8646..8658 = -1.9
